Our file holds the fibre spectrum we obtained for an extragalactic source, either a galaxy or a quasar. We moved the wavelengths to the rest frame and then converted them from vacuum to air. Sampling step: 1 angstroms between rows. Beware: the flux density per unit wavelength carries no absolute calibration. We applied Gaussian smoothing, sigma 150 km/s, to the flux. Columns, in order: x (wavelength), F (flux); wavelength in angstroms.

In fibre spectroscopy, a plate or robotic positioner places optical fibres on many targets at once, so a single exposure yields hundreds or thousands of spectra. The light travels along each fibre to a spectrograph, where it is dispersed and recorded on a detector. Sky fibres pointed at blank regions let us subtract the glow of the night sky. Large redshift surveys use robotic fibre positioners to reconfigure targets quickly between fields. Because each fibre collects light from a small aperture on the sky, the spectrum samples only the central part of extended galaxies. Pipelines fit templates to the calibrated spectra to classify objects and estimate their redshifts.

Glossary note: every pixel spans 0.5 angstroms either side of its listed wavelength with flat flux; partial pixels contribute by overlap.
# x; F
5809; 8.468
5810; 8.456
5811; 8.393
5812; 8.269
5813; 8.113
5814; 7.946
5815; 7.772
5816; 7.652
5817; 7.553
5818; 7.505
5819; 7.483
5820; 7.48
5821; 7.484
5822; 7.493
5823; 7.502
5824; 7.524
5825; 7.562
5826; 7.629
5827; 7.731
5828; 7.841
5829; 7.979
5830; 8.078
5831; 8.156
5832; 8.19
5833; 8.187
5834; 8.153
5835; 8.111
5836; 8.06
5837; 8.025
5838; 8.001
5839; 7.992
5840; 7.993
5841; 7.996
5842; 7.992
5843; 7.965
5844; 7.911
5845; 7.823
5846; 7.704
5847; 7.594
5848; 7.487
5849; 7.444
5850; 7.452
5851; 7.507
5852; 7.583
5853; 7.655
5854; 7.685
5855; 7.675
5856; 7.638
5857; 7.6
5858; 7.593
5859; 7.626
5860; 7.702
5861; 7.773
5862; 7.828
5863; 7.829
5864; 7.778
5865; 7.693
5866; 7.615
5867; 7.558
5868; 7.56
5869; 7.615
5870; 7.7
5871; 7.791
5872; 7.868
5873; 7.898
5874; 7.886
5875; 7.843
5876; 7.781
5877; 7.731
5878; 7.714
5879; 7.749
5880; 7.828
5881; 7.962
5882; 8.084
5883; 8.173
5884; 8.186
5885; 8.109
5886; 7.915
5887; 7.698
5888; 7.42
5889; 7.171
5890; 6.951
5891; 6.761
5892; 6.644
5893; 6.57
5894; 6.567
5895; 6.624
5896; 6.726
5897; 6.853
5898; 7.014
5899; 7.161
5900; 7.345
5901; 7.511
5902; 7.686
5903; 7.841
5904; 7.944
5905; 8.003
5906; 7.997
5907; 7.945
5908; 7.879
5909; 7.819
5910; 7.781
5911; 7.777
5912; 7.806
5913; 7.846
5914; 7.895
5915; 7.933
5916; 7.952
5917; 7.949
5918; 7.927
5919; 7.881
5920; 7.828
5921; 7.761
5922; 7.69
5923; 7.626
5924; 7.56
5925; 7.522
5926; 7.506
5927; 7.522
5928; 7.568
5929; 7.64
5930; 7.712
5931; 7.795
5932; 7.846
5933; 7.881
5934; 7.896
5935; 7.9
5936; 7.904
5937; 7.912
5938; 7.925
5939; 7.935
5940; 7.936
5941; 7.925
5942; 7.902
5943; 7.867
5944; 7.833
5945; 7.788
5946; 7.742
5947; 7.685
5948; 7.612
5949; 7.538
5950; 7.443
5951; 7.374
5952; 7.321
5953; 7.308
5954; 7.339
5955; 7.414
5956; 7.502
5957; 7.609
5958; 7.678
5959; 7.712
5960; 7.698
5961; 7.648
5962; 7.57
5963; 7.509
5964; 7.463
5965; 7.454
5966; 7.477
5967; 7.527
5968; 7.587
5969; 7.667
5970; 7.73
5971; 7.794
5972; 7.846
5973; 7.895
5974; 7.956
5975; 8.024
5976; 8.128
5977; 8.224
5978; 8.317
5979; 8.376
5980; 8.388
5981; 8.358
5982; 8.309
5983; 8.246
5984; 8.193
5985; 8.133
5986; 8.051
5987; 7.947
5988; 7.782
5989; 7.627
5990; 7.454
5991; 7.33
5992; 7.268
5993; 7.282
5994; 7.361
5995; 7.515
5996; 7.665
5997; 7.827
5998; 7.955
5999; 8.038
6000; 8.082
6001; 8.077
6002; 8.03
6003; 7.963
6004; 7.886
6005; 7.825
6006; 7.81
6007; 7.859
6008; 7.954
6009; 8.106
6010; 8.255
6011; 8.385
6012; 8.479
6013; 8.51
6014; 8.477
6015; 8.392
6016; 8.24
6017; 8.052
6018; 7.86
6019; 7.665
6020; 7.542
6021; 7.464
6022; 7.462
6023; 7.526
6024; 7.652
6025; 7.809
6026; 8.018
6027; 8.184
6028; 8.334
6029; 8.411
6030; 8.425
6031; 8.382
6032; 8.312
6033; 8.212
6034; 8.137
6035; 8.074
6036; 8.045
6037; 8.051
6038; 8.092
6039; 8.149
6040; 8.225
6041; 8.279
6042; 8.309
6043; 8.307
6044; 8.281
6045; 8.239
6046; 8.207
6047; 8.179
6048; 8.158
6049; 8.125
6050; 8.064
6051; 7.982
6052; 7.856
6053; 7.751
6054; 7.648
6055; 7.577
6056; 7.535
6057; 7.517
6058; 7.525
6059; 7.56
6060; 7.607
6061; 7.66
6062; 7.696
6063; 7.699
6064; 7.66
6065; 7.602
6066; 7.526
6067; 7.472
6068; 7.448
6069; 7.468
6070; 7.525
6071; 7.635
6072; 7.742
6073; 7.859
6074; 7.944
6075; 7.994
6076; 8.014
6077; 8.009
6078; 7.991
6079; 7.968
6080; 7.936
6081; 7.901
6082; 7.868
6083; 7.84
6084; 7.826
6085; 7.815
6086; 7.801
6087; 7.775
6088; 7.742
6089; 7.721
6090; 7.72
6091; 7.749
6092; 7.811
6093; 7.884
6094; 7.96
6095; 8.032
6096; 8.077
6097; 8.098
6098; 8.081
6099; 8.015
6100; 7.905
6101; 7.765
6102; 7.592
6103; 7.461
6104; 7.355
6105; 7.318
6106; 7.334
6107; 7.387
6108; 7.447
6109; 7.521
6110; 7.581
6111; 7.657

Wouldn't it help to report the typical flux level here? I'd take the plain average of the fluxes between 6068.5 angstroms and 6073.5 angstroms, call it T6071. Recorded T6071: 7.6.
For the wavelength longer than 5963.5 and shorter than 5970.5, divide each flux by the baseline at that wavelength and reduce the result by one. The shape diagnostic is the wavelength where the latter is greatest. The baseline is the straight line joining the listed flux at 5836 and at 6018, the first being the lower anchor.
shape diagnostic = 5970 angstroms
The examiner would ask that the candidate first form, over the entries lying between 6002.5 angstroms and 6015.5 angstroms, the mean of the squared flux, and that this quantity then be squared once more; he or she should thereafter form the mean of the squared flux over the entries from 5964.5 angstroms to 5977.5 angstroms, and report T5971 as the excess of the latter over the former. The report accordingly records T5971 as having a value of -4352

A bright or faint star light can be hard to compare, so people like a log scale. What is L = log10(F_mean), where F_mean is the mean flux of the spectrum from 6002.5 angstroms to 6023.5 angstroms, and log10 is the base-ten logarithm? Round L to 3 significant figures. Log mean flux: 0.902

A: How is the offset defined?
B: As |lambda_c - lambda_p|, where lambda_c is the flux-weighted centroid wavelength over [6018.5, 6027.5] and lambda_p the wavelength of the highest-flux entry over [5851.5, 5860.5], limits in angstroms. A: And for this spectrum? 163.1 angstroms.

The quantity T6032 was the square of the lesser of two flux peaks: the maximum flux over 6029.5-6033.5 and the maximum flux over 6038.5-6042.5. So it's 69.0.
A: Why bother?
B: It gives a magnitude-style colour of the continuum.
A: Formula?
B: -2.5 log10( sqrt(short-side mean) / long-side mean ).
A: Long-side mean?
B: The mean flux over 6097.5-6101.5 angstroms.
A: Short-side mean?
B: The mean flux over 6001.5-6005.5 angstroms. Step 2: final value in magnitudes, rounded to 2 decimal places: 1.13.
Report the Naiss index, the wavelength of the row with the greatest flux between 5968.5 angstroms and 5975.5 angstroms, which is 5975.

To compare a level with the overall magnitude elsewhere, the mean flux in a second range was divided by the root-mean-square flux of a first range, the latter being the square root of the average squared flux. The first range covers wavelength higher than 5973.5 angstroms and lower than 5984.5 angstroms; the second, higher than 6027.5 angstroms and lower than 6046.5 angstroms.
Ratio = 1.00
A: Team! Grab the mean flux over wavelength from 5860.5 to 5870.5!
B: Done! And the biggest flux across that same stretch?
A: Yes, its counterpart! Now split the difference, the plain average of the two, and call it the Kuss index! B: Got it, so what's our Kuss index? 7.8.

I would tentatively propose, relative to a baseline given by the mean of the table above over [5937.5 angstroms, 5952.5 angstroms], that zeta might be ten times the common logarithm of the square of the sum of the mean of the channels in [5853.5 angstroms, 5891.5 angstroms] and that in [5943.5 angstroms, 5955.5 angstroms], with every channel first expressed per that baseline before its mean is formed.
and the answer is 5.91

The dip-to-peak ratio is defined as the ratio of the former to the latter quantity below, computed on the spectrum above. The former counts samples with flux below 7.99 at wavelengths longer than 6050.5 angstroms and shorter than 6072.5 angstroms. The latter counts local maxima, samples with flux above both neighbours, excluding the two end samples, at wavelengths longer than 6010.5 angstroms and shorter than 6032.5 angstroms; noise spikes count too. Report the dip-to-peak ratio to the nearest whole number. 11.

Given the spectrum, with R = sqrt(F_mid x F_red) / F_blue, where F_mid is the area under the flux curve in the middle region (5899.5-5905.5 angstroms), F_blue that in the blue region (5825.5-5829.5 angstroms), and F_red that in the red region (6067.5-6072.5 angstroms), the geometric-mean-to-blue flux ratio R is 1.3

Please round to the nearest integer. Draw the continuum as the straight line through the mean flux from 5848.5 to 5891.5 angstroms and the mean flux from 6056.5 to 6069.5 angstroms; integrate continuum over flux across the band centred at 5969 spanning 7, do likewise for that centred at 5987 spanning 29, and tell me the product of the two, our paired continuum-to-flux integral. 195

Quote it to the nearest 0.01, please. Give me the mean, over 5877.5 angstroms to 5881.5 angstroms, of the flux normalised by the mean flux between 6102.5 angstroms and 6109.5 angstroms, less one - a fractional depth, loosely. 0.06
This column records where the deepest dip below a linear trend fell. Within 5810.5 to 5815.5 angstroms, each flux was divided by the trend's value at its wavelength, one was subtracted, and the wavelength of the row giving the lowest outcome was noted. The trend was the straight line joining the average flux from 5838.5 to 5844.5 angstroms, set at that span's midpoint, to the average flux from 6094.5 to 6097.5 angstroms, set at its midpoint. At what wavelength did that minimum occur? 5815 angstroms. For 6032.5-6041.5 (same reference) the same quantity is 6036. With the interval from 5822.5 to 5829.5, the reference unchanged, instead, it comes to 5823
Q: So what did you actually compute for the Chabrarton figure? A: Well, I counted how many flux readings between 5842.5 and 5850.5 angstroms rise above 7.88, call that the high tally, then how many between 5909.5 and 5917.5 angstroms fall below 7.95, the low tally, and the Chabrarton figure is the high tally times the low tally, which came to 14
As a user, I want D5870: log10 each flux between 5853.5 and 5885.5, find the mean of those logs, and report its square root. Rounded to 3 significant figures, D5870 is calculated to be 0.944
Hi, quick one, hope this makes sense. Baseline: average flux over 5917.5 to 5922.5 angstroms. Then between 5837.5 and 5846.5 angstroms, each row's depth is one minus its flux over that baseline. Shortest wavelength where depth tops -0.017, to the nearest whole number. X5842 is 5844 angstroms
